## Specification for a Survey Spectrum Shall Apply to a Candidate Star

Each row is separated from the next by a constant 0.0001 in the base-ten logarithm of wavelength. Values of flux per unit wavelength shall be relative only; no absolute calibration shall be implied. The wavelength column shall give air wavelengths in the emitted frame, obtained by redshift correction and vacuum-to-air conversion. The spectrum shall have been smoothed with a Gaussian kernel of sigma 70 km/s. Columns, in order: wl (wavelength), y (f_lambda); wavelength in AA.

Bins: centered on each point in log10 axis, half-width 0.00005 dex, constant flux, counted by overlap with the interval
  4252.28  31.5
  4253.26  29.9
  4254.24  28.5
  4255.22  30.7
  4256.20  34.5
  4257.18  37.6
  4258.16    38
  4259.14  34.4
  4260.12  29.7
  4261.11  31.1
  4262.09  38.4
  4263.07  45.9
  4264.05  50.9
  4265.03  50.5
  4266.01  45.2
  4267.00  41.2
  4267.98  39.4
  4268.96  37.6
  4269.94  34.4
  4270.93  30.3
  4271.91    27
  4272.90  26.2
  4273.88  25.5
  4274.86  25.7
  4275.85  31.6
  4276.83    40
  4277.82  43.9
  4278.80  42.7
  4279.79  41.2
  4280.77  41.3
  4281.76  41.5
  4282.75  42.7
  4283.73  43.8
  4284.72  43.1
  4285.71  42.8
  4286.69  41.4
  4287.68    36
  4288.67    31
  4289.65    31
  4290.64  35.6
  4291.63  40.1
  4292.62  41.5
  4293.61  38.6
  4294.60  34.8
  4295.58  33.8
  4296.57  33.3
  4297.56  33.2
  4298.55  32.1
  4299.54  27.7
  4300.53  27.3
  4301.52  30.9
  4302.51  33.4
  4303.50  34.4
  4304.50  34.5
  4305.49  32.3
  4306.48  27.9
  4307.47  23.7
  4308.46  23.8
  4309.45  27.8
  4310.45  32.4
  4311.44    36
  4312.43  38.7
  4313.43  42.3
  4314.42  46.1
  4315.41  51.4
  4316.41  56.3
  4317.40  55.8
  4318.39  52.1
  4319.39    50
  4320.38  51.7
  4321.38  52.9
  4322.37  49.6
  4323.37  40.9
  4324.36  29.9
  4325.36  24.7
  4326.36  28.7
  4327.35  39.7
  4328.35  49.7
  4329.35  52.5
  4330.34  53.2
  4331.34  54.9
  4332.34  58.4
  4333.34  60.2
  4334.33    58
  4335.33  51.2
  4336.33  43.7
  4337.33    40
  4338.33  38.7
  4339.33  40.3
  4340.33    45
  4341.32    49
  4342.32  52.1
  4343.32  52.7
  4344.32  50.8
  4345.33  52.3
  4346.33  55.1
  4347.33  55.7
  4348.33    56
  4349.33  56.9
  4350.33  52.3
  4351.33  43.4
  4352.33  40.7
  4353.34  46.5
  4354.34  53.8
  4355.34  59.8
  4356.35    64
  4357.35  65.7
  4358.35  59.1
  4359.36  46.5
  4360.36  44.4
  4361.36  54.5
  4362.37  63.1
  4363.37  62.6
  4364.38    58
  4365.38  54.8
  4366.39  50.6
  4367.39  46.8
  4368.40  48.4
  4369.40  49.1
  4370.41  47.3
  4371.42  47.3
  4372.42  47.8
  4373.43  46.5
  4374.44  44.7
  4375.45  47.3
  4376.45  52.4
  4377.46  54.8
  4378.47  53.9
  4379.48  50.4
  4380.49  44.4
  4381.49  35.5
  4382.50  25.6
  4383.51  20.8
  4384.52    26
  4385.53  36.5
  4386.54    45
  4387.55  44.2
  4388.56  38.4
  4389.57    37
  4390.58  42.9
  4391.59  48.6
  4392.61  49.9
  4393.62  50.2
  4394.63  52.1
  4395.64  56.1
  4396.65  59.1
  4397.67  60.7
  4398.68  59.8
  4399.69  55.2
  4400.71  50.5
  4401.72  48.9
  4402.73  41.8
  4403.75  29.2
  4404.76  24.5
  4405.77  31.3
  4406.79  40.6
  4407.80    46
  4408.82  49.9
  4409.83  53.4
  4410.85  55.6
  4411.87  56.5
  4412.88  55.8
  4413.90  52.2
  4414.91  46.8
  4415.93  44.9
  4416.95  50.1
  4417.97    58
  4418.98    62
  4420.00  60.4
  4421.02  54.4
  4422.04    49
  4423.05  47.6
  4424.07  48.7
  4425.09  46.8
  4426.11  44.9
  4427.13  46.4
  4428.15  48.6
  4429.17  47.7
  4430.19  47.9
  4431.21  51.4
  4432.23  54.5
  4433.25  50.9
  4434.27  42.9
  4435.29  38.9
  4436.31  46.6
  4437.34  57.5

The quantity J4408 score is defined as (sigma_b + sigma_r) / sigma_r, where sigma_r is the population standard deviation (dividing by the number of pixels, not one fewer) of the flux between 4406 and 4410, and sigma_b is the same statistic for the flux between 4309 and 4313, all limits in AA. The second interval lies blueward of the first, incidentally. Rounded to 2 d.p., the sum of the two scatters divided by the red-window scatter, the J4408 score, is 1.86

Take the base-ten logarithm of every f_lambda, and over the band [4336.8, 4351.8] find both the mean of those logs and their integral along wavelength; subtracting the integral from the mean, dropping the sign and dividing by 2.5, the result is 9.5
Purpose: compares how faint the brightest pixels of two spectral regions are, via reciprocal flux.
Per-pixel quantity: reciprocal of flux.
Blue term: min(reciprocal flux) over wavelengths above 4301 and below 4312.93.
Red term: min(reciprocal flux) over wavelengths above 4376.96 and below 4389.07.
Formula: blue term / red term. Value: 1.4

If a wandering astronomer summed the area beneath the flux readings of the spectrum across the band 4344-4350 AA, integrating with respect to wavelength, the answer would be 327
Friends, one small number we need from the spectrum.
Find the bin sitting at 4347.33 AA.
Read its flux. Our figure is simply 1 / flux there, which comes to 0.018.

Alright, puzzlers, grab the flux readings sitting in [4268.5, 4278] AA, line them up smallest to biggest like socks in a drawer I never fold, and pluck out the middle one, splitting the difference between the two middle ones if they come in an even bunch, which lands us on 31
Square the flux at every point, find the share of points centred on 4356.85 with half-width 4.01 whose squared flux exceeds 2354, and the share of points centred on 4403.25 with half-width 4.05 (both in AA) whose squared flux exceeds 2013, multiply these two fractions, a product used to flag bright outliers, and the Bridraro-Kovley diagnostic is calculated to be 0.23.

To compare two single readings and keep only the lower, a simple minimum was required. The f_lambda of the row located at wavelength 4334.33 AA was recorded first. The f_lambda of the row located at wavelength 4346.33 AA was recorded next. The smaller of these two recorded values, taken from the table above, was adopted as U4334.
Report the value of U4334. 55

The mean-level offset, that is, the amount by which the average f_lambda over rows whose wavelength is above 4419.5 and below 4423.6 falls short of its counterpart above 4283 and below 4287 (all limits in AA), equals -10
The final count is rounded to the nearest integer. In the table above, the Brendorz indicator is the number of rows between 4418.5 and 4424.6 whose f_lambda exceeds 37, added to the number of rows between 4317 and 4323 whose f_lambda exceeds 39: 12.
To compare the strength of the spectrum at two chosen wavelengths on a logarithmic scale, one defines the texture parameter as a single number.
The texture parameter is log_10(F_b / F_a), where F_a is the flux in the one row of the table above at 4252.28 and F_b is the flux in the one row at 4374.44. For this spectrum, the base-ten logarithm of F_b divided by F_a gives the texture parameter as 0.15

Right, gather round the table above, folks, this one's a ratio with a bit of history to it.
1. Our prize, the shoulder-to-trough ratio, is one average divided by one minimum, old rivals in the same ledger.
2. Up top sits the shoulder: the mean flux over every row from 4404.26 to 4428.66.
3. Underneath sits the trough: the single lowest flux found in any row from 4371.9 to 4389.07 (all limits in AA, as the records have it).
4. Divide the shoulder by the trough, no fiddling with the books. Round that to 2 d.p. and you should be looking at 2.35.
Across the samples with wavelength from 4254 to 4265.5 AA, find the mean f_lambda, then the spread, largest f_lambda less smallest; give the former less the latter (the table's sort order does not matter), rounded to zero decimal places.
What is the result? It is 15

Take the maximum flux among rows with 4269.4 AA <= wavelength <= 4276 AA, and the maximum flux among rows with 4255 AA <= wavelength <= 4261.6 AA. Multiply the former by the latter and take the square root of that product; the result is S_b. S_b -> 36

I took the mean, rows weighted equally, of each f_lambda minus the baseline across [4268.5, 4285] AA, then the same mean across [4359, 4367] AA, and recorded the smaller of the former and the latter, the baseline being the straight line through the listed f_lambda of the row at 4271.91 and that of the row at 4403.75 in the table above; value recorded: 9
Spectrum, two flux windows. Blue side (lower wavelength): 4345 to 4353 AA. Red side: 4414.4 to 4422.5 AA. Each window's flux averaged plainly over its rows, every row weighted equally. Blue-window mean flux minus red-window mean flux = -2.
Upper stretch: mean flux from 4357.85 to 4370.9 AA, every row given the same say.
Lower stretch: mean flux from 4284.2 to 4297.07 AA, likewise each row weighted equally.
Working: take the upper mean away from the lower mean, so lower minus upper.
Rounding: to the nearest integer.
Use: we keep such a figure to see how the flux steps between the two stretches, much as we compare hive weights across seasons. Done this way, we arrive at -16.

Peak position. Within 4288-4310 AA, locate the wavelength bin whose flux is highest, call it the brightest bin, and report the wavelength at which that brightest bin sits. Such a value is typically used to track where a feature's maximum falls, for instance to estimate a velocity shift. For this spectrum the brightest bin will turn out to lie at 4292.62 AA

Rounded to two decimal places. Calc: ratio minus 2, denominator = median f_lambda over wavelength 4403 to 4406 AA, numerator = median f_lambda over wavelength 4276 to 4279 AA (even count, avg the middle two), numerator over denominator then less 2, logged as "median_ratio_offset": -0.54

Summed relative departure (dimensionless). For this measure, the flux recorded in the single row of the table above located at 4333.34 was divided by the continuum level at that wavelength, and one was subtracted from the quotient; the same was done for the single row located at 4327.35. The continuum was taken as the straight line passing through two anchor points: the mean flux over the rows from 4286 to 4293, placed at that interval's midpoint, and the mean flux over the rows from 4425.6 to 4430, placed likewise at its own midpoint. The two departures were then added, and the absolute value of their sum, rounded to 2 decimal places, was 0.51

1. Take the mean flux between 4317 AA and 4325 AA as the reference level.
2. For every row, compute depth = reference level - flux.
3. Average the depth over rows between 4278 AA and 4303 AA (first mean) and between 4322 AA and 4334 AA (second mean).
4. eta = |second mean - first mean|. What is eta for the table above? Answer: 8.4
